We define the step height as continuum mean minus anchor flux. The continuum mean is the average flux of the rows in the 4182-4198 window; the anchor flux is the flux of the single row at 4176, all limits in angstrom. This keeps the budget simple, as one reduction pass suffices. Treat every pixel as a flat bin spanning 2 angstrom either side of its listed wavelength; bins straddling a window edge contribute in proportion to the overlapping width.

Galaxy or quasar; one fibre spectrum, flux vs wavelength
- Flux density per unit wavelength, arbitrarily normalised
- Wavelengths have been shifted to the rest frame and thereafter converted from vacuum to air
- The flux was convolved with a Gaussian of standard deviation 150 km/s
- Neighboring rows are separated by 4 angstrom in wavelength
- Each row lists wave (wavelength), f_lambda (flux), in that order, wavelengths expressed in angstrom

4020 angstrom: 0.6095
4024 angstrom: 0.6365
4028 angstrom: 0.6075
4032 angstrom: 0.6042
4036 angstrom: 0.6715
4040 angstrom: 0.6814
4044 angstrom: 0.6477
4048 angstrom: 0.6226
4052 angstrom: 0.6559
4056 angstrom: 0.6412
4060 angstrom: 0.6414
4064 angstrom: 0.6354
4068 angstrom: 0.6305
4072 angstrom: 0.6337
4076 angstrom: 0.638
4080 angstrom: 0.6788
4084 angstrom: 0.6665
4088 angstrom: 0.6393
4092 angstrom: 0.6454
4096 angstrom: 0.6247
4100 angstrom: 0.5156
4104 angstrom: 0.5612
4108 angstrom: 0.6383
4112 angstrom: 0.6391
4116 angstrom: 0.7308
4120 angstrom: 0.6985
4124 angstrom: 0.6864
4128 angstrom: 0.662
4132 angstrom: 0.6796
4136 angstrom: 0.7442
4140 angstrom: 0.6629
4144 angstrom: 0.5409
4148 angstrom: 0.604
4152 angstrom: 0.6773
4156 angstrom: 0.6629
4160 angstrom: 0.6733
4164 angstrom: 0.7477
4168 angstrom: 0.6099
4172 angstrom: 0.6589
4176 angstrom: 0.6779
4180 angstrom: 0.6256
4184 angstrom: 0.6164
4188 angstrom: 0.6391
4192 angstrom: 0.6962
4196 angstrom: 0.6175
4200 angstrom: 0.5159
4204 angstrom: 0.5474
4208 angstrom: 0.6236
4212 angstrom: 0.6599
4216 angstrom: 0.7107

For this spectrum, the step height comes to -0.036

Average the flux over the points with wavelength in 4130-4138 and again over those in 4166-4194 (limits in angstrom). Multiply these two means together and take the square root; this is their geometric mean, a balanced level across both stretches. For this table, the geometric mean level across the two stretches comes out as 0.678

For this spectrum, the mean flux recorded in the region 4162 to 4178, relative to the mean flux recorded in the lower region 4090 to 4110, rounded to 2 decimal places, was 1.13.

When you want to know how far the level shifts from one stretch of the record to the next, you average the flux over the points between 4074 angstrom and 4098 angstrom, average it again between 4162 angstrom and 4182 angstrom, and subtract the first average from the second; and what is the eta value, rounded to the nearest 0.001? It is 0.015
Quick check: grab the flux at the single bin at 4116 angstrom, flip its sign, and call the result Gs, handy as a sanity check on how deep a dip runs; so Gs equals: -0.731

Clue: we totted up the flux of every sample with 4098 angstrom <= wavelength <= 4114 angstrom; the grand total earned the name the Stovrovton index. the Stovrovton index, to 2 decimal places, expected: 2.35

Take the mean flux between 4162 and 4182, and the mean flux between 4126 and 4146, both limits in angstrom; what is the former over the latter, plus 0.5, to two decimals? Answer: 1.51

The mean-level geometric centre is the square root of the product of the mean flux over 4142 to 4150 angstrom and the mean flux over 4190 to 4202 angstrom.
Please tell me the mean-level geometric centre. 0.591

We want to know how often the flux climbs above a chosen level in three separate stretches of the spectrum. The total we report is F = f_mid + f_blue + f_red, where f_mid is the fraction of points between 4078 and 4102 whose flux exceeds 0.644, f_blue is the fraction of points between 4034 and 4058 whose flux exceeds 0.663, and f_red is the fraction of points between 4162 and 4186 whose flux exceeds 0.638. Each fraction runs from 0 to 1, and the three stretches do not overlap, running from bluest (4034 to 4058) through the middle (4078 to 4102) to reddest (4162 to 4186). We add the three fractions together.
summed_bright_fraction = 1.33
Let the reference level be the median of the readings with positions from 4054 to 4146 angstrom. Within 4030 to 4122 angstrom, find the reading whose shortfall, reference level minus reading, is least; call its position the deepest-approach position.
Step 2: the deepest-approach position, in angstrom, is 4116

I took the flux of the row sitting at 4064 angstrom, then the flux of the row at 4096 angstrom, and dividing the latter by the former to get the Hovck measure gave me 0.98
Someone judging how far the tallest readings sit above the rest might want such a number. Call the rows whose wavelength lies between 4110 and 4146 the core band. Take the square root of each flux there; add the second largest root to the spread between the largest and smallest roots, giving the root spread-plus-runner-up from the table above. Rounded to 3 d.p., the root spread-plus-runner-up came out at 0.982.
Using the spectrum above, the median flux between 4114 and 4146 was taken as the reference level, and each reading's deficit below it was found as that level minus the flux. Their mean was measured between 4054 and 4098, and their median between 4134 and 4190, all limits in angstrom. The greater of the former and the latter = 0.040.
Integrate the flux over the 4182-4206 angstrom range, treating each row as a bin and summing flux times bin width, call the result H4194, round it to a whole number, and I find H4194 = 15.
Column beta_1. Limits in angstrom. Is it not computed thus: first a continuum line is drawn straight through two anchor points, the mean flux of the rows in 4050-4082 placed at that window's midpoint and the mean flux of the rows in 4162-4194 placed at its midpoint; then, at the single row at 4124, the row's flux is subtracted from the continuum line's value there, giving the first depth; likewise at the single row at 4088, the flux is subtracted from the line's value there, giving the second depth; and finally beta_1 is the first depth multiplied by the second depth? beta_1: -0.0003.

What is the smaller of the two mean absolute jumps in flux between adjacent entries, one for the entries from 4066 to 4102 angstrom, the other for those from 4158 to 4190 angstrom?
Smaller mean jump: 0.028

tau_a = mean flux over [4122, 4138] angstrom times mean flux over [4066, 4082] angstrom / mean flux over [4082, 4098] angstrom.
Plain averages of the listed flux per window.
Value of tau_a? 0.69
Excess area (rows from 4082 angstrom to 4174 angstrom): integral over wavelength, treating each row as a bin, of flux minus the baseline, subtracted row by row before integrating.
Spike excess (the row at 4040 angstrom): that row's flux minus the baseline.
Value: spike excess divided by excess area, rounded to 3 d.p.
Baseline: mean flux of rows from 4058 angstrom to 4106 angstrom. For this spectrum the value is 0.024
